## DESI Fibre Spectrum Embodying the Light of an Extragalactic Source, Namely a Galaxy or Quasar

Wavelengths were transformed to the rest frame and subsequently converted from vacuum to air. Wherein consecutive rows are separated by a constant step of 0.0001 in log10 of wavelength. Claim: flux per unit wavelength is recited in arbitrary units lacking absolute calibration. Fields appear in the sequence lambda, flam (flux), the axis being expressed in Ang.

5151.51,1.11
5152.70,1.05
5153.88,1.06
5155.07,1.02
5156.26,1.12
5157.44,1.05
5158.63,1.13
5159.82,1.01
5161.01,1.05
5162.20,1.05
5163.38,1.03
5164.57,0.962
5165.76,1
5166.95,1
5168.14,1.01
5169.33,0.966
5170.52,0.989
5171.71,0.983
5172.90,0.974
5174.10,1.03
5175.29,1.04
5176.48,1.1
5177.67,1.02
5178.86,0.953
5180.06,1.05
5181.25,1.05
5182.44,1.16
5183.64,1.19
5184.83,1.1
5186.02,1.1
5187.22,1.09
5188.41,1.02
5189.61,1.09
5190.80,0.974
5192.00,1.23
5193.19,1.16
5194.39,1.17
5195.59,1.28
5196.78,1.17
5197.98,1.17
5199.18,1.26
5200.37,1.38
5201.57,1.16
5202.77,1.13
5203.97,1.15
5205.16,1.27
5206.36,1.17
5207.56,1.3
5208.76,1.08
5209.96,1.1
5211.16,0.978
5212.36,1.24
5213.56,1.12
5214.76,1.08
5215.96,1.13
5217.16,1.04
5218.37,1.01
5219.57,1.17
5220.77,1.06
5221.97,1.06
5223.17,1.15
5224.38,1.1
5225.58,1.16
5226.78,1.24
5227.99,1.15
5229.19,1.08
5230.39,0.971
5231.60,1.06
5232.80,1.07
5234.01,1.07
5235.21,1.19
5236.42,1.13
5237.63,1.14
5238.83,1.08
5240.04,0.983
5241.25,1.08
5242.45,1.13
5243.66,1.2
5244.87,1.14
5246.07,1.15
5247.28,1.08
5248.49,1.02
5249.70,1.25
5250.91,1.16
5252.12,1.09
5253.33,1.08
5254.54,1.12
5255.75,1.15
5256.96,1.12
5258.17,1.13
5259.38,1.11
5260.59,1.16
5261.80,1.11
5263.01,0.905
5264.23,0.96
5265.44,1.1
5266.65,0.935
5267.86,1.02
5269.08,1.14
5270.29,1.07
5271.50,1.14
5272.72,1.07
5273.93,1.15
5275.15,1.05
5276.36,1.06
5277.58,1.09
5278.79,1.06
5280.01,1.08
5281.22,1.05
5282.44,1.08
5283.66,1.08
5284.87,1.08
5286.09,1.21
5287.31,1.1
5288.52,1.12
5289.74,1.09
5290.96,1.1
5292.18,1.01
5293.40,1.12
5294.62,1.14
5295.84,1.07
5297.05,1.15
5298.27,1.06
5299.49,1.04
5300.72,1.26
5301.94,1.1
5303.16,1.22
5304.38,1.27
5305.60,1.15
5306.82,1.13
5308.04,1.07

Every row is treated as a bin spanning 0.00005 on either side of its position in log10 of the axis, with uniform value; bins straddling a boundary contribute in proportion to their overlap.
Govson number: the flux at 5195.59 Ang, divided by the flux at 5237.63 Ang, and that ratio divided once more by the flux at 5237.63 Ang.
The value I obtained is 1.0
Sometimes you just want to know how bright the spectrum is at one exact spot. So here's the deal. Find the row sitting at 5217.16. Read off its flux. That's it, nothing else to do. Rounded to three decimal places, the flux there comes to 1.040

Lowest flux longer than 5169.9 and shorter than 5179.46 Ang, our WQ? 0.953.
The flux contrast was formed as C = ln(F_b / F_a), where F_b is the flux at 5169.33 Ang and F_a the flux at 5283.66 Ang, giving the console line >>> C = -0.112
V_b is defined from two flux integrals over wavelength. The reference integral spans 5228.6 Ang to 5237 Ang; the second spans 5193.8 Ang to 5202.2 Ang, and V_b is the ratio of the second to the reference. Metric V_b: 1.13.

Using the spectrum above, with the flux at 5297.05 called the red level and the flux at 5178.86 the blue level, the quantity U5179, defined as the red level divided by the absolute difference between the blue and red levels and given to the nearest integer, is 6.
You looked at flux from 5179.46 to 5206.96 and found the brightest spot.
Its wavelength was 5200.37 Ang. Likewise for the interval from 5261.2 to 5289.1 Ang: 5286.09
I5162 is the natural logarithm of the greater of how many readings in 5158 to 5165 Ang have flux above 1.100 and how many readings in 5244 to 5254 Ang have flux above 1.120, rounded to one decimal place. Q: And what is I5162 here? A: 1.4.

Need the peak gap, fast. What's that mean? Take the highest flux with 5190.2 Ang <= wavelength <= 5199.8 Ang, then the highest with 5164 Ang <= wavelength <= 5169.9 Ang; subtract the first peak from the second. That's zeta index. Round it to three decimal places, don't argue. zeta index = -0.270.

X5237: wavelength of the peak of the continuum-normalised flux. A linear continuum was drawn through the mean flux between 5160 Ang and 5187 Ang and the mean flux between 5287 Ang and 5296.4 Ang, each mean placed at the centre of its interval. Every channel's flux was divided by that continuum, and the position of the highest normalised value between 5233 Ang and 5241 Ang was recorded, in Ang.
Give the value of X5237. 5235.21 Ang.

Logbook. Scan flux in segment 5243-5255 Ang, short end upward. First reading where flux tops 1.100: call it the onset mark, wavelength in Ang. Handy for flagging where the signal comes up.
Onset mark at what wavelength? 5243.66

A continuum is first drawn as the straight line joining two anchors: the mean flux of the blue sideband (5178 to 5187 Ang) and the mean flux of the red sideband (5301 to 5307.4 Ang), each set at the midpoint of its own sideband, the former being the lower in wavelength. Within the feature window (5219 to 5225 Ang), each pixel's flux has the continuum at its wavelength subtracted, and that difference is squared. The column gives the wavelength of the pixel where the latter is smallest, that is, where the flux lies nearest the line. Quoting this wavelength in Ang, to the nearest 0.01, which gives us 5224.38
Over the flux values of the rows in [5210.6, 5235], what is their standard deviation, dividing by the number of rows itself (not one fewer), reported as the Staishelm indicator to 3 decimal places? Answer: 0.072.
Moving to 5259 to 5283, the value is 0.067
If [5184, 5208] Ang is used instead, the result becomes 0.095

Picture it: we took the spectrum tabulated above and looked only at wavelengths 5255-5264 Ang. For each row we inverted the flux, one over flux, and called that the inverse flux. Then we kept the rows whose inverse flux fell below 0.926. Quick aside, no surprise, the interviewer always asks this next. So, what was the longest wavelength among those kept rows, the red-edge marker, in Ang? 5261.80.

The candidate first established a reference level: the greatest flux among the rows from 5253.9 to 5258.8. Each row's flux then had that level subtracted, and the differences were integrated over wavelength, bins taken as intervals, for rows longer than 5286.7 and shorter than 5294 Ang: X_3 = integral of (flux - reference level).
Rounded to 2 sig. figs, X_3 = -0.44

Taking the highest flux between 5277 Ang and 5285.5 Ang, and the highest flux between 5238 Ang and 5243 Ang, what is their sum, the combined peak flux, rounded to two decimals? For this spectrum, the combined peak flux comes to 2.22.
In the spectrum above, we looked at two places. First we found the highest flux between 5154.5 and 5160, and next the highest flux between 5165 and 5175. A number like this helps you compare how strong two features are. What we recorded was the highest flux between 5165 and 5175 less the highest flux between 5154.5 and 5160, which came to -0.10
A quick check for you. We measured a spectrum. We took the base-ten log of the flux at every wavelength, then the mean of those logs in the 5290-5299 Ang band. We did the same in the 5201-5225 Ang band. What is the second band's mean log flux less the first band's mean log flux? 0.01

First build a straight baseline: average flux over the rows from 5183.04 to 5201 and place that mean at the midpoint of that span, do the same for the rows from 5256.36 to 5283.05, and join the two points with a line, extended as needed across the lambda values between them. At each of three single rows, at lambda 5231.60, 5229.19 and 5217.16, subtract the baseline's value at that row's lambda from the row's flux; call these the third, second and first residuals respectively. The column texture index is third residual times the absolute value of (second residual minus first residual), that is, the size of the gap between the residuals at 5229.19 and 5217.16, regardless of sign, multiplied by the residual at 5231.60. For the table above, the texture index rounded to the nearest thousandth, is -0.003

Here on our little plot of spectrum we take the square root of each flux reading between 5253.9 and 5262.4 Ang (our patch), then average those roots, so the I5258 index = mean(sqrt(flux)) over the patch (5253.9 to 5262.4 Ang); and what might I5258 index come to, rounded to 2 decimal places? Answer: 1.06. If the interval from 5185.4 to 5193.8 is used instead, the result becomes 1.05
